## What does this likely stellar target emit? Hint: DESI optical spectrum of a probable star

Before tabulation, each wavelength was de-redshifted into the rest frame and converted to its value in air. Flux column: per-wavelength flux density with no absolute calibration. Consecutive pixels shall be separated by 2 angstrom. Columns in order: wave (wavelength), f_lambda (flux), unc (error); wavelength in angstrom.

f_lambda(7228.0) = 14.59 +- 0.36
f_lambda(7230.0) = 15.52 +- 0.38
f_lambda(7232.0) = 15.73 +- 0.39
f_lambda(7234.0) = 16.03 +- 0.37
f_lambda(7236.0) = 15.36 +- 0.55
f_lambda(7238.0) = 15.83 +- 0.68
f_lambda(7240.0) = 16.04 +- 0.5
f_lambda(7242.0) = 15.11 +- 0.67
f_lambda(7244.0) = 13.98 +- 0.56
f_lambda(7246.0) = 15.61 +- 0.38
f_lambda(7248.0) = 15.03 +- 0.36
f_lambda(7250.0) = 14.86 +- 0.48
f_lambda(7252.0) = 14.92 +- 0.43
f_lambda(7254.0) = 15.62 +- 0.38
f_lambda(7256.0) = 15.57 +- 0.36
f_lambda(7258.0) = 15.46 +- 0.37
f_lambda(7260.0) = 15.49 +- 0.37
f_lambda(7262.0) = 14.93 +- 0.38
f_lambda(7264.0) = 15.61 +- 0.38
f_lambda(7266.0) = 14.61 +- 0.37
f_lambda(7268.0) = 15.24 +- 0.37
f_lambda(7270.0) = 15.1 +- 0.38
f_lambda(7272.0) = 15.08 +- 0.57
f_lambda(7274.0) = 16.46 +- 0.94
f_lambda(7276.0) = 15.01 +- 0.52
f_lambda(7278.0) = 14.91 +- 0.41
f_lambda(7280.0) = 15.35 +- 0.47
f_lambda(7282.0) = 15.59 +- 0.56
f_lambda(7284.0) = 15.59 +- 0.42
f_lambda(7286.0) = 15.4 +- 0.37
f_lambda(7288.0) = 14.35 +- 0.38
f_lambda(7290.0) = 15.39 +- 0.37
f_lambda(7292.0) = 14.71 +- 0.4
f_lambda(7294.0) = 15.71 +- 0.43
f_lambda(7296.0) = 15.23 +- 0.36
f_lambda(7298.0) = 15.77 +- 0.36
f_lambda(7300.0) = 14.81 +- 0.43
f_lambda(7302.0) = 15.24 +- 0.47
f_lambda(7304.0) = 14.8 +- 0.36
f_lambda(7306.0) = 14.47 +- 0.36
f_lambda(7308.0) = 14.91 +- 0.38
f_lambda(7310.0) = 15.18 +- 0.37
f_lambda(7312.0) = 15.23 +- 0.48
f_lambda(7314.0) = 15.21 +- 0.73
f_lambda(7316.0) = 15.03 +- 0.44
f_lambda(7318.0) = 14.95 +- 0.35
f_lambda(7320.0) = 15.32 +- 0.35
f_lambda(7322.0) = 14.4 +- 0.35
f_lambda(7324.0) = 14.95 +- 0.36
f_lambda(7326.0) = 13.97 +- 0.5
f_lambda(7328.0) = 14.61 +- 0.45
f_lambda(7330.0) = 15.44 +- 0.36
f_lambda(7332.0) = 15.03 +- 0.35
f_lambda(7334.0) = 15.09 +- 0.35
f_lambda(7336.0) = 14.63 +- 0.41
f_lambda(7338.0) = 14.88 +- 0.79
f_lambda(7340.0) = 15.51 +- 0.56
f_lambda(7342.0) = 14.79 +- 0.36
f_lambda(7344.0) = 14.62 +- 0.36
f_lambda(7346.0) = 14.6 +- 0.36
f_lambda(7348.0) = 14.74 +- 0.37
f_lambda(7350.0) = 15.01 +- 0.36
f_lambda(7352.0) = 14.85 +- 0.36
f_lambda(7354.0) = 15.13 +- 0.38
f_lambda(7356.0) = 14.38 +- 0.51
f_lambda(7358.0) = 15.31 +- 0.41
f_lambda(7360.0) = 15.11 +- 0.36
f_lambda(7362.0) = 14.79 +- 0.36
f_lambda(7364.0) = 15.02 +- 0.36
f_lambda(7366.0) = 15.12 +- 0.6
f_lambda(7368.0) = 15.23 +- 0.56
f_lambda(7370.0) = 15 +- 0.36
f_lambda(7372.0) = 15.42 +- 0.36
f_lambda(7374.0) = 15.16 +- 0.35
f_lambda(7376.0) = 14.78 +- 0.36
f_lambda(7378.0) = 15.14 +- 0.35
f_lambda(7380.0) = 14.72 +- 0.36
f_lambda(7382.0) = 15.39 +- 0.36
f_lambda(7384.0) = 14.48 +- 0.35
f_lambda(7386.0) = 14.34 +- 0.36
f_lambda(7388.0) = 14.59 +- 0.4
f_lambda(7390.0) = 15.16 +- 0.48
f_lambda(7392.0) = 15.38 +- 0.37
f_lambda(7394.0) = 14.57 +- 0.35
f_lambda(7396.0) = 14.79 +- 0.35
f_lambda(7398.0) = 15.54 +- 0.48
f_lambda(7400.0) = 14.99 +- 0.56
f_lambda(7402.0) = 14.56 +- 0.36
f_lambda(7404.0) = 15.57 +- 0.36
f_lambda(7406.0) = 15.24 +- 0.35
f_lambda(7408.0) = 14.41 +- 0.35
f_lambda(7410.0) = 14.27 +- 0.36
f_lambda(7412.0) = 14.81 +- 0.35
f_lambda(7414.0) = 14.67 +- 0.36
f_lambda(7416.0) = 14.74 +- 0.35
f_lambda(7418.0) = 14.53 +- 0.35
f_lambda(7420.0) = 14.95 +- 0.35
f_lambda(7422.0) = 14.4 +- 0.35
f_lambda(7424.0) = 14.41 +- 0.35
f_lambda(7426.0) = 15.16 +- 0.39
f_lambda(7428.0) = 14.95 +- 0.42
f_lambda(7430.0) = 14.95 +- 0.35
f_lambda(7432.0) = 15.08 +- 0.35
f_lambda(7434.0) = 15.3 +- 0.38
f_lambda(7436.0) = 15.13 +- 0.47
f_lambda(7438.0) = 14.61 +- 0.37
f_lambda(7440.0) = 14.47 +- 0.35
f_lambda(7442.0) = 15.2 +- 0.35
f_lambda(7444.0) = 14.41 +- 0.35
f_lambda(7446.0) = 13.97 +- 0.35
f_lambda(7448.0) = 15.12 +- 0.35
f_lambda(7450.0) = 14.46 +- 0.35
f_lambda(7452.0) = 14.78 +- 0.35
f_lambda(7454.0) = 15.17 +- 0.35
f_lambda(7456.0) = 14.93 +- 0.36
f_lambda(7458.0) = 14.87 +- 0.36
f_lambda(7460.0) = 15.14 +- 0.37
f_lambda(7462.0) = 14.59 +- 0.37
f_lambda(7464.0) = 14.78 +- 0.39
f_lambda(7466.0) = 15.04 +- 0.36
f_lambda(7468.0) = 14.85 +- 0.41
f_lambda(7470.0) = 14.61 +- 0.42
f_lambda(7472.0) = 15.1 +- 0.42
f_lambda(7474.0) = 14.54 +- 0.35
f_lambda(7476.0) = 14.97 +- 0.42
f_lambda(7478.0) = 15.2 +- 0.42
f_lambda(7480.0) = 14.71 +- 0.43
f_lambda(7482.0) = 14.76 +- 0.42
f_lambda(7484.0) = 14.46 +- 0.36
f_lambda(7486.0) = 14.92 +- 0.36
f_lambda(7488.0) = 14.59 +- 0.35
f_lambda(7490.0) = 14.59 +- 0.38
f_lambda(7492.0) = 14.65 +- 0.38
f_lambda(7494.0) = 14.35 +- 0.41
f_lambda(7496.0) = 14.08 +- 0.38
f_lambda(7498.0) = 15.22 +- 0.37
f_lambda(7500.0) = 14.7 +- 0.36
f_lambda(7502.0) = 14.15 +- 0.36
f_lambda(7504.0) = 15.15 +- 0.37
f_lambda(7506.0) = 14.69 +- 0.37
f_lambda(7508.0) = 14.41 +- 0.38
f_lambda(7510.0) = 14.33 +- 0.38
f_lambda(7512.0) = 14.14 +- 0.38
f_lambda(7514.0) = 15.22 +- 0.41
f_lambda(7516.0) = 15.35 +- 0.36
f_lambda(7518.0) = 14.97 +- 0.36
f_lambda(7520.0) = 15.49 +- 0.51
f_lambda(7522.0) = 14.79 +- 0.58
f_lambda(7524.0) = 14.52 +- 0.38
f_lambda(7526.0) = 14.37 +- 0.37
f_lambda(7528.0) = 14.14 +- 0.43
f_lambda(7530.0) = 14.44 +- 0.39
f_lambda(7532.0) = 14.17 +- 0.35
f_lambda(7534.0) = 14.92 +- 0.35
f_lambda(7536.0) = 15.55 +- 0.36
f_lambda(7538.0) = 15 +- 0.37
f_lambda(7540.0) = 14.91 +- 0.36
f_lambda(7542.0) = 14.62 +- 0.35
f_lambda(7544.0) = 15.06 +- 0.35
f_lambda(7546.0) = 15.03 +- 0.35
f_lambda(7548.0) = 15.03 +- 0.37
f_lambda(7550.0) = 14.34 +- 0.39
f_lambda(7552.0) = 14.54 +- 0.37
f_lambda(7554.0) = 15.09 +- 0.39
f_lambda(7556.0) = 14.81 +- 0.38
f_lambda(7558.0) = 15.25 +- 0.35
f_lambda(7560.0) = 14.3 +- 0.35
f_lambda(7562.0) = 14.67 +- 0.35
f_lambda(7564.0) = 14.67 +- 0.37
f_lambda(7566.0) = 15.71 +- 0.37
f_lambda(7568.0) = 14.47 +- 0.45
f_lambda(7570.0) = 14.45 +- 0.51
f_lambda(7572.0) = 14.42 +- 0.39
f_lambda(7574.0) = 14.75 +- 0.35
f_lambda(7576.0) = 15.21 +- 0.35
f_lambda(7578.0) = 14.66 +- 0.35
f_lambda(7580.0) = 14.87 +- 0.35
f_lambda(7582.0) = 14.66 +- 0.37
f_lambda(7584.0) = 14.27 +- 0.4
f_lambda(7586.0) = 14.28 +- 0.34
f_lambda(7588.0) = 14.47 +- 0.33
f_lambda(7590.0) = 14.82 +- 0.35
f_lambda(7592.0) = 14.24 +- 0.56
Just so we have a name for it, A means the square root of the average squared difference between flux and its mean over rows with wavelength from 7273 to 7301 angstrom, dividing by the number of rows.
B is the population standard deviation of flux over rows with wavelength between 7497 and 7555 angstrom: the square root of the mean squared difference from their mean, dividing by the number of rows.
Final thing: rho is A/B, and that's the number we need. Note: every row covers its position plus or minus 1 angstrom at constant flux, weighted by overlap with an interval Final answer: 1.2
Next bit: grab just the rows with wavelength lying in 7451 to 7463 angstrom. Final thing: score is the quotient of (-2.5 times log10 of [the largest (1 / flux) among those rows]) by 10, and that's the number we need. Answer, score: 0.291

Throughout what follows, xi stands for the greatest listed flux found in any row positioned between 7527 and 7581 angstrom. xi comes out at 15.71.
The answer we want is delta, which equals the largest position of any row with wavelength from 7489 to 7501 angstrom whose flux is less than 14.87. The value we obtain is 7500.0 angstrom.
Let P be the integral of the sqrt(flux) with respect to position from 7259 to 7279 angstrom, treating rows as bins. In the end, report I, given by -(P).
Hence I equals -78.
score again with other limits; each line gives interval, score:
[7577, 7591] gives 0.289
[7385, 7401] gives 0.289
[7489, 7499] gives 0.287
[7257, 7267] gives 0.291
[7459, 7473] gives 0.291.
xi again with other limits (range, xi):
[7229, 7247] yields 16.04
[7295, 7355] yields 15.77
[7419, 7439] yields 15.3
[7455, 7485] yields 15.2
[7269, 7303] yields 16.46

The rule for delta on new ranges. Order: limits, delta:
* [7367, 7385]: 7384.0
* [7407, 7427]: 7424.0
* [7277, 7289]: 7288.0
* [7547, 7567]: 7564.0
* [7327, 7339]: 7336.0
